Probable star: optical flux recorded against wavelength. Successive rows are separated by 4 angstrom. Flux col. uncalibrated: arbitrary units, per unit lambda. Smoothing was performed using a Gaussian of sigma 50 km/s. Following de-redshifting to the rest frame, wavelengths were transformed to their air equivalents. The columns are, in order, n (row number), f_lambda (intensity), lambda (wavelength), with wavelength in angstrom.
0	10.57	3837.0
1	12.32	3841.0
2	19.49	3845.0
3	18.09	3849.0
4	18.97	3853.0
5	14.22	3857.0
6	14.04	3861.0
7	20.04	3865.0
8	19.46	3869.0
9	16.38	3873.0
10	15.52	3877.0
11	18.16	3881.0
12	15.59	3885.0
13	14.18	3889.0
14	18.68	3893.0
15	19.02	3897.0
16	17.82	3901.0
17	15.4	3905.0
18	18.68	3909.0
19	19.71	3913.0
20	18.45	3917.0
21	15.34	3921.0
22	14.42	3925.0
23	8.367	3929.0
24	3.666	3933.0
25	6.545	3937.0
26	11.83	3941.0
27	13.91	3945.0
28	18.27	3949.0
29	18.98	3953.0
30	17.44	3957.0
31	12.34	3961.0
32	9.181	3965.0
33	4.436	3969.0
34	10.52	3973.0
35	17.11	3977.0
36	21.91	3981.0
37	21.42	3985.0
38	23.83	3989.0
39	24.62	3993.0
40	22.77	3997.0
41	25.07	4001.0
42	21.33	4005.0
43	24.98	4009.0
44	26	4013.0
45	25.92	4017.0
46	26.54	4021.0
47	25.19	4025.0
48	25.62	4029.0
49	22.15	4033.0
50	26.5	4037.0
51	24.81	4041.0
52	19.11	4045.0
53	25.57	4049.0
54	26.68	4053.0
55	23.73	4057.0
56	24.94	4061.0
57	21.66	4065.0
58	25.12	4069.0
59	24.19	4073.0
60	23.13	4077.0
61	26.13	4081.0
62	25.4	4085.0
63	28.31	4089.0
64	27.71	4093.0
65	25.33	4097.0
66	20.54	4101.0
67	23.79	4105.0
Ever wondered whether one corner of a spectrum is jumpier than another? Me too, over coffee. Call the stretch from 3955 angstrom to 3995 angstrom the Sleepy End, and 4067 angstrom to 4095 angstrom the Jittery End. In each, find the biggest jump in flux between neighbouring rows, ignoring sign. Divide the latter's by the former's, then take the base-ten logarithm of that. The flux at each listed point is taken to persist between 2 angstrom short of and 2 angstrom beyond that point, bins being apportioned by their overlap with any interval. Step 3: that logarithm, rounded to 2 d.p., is -0.34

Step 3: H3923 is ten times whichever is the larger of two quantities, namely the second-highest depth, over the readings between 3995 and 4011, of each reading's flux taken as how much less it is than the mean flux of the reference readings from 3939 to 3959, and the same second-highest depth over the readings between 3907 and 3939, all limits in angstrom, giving 95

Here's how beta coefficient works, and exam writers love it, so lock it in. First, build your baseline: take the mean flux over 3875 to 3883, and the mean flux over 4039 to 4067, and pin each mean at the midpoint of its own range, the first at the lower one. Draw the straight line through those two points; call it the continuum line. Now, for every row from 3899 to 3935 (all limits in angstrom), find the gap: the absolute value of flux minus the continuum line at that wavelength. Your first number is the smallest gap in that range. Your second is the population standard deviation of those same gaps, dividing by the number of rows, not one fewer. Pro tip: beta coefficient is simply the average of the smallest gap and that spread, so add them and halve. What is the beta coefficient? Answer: 2.5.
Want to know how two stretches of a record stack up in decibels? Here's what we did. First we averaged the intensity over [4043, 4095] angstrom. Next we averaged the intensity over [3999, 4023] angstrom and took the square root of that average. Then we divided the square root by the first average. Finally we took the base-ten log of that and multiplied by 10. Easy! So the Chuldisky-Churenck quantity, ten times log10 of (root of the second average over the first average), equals -6.9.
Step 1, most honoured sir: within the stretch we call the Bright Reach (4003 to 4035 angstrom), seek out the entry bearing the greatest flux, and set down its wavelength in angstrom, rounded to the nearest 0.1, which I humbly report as 4021.0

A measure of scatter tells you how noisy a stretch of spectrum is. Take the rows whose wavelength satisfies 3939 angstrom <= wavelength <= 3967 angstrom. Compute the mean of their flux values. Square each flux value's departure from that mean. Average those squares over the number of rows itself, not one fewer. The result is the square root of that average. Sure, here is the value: 3.5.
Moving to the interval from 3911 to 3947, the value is 5.1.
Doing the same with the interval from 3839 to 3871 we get 2.8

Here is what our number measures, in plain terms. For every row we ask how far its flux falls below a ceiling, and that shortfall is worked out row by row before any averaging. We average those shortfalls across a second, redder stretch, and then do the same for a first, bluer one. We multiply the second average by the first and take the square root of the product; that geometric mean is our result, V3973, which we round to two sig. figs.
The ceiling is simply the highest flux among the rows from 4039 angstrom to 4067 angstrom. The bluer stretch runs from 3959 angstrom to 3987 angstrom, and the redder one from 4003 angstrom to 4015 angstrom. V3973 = 5.8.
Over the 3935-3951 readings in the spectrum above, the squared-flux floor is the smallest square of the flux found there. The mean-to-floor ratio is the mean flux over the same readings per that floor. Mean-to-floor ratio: 0.30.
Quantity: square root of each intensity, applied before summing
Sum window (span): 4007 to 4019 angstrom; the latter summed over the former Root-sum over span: 15.19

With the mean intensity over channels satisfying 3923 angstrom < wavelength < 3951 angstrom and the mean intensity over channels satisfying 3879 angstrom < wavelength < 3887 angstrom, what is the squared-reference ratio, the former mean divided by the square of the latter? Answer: 0.04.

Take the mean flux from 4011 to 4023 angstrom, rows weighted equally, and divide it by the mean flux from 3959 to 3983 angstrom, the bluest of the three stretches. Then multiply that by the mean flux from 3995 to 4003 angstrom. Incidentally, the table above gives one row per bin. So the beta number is 50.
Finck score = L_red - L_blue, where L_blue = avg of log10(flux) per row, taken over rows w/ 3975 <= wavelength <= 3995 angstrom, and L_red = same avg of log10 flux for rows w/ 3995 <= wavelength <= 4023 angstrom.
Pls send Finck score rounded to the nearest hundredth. 0.06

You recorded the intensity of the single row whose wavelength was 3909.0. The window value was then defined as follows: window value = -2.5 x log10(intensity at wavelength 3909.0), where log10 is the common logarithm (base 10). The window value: -3.18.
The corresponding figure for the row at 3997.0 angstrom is -3.39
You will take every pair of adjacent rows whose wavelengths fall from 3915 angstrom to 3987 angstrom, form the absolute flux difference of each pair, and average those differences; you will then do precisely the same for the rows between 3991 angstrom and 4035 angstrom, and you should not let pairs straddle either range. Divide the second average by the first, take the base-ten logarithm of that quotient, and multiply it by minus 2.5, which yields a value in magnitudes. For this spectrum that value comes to 0.7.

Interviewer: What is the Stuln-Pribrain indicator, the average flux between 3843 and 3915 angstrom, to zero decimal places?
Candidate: 17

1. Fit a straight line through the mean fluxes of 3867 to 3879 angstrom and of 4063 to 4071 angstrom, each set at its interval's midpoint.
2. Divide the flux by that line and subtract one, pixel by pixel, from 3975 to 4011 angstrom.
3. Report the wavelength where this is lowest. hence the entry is 3977.0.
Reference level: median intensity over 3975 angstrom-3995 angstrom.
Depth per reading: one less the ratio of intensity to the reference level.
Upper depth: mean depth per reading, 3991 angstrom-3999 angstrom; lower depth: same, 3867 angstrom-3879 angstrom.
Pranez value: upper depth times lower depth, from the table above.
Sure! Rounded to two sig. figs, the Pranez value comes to -0.018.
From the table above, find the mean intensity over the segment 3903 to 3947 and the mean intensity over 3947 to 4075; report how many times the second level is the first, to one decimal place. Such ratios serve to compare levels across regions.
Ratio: 1.6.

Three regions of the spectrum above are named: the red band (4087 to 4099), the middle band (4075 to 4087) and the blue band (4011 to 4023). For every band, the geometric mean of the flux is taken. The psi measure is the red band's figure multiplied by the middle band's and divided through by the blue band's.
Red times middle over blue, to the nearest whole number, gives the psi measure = 26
